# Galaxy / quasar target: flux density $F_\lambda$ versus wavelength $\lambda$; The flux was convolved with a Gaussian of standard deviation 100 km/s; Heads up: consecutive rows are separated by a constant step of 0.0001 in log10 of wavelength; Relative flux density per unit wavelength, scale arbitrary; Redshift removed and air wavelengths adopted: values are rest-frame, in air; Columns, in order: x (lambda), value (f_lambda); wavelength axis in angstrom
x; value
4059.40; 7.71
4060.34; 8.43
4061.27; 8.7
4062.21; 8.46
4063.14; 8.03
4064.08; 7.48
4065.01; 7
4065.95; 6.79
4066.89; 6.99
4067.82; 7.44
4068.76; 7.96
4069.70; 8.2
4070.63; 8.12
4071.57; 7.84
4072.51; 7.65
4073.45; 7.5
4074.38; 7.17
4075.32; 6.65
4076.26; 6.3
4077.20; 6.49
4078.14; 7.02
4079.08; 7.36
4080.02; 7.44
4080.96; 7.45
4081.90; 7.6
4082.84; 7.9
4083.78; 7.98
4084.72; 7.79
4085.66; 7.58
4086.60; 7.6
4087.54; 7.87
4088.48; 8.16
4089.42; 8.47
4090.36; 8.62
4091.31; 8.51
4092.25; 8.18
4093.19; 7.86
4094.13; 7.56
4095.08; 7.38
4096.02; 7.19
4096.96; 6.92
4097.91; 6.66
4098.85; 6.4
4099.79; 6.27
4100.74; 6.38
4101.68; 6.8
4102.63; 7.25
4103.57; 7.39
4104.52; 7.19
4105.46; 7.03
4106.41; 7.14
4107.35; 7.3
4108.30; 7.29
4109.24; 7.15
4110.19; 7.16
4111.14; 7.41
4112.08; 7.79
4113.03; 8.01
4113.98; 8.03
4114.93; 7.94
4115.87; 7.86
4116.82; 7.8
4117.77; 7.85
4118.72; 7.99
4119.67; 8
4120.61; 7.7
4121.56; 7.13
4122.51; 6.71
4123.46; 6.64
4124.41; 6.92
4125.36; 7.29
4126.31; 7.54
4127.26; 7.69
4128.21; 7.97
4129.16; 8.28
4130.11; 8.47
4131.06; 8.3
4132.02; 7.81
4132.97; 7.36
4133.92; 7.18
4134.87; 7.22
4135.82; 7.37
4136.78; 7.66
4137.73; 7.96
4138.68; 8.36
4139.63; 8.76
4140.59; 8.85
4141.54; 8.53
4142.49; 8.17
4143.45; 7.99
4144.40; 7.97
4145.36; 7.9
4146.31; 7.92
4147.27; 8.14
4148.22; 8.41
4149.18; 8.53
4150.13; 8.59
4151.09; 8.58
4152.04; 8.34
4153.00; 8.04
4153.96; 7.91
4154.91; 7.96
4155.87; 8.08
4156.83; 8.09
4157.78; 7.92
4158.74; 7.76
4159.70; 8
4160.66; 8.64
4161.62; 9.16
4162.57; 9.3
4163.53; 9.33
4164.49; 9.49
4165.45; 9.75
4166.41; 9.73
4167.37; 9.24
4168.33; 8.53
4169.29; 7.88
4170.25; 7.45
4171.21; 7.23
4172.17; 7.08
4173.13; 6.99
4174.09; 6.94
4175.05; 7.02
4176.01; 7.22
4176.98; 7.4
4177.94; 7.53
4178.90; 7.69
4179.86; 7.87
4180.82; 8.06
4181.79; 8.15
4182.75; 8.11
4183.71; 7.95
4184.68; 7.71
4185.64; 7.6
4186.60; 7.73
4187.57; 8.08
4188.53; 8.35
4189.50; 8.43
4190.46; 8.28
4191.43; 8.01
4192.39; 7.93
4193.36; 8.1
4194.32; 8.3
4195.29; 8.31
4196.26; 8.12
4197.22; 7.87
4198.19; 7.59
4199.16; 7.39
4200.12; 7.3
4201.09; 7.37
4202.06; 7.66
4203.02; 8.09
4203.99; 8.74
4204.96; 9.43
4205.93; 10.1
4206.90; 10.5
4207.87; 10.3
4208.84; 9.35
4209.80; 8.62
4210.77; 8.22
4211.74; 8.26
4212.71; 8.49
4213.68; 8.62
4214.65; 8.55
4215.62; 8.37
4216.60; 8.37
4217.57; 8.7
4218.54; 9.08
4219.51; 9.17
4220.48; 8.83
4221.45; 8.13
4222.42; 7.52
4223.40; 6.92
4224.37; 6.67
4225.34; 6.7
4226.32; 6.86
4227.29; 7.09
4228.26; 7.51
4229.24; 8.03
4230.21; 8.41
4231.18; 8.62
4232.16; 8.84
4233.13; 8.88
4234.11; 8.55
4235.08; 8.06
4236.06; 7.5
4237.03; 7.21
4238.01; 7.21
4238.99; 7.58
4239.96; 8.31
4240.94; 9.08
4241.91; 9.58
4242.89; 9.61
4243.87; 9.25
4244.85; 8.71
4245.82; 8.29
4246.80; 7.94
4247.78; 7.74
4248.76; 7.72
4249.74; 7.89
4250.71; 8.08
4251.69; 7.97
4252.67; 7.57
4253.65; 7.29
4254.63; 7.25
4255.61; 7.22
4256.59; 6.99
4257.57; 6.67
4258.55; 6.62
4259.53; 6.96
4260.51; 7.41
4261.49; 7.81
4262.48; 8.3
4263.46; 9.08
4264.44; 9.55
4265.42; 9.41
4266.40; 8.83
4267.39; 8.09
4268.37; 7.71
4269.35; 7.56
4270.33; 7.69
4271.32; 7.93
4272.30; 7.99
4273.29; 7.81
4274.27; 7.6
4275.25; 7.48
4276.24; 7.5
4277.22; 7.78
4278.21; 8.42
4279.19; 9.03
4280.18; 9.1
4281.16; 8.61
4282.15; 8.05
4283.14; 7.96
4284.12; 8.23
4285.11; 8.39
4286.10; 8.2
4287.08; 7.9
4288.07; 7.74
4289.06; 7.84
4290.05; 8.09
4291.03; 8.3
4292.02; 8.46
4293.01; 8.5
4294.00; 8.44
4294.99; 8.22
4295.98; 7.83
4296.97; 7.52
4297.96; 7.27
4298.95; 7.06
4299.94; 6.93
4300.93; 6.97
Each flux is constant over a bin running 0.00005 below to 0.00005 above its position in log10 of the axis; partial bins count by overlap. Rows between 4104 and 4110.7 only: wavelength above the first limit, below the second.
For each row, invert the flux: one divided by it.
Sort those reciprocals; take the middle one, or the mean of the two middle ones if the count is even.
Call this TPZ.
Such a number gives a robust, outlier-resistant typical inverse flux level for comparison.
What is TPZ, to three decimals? 0.140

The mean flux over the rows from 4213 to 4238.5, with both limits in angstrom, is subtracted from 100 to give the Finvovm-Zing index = 92.0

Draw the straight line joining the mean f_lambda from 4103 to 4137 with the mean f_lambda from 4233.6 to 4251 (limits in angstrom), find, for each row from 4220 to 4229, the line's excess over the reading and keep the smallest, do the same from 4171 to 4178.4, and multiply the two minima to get 0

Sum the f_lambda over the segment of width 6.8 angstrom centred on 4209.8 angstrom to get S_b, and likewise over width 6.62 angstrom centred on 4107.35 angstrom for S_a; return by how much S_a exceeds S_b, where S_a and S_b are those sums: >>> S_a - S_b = -13.5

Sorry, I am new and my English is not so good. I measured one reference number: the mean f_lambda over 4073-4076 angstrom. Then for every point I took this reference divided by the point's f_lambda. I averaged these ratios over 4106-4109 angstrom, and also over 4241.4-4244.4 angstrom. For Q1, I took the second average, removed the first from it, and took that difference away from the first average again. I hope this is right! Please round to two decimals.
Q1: 1.21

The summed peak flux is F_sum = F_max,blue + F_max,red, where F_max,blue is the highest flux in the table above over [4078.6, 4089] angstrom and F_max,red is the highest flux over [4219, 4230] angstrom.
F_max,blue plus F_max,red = 17.3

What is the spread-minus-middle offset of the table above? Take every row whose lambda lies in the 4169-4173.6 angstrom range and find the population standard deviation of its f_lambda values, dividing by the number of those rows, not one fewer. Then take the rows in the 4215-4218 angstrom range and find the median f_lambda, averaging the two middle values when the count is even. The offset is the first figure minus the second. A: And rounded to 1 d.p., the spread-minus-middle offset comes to -8.1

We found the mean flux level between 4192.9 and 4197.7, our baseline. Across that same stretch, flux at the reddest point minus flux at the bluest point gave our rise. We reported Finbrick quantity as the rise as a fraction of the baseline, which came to -0.03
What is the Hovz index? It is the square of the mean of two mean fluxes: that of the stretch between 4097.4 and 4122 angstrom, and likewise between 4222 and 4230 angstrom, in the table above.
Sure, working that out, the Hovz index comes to 53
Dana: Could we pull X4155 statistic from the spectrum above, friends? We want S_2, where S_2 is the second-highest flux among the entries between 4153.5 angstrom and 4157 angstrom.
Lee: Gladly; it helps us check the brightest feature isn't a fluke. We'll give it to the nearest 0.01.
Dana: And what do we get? 8.08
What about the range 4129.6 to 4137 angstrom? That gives 8.30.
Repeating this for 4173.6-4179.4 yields 7.53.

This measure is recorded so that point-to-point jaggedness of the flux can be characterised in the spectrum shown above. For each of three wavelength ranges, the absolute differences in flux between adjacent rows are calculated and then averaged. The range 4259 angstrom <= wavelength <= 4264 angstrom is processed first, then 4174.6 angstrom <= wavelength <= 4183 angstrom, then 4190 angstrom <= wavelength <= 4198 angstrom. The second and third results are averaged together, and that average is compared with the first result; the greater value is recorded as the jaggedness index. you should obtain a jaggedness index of 0.53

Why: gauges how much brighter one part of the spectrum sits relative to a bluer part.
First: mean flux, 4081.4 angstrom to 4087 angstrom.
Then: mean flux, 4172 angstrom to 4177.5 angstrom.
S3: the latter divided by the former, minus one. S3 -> -0.08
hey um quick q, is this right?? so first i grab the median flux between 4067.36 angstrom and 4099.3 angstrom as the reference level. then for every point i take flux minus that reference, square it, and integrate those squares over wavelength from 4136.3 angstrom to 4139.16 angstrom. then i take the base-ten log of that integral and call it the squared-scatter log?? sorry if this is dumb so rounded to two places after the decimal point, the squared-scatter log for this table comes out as -0.15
